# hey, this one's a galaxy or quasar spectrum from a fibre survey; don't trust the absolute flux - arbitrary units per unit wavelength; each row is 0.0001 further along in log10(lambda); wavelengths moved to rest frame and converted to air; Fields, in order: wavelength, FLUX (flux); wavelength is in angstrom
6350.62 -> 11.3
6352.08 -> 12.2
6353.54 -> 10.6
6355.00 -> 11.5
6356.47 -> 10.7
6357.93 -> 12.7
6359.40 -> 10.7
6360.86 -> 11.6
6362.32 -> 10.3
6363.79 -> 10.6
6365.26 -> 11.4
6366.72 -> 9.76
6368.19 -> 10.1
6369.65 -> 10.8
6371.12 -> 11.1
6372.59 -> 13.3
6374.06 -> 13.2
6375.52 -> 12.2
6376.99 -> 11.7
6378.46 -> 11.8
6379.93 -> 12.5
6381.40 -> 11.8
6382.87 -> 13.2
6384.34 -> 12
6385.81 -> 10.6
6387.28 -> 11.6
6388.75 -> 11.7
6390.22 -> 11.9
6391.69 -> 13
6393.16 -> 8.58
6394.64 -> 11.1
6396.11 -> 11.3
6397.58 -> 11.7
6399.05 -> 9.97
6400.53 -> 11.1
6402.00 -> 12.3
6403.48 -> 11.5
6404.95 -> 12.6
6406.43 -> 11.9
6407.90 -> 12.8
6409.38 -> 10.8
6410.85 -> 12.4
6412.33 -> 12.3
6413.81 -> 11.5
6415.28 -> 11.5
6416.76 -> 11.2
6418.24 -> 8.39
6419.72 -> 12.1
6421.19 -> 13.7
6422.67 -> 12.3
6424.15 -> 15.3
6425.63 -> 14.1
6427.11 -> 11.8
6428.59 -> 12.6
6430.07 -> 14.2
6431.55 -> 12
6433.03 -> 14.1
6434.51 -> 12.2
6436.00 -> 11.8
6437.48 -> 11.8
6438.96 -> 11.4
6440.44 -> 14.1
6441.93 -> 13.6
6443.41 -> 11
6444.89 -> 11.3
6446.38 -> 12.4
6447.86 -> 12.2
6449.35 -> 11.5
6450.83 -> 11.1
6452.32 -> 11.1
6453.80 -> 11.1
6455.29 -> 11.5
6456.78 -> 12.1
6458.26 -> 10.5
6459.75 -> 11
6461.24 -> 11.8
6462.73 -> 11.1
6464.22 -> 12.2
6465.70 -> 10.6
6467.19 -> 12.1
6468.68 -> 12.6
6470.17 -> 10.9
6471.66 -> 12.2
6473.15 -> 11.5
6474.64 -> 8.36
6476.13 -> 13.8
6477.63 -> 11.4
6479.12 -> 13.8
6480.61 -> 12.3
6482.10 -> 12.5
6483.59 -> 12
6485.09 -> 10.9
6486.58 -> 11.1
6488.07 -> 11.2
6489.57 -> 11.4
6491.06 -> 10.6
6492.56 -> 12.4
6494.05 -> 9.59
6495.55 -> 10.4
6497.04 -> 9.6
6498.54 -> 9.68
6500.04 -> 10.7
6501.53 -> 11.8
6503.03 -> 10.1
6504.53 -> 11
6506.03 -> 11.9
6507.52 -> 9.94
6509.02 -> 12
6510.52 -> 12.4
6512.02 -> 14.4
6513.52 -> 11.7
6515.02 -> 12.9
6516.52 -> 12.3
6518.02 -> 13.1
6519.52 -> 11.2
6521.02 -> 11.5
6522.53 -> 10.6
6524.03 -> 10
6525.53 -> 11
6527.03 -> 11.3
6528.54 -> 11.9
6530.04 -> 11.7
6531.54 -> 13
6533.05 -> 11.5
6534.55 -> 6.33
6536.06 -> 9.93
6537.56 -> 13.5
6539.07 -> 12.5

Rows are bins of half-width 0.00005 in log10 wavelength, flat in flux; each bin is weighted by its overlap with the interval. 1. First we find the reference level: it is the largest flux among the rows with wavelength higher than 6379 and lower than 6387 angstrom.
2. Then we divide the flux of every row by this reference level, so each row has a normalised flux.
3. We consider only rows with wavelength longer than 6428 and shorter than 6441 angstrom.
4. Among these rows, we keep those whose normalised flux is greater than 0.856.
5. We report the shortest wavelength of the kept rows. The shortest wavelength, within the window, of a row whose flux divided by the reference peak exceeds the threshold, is 6428.59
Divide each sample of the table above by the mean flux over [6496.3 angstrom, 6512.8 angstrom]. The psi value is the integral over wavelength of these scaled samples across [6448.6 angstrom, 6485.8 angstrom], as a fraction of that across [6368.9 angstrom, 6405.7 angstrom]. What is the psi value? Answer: 1.00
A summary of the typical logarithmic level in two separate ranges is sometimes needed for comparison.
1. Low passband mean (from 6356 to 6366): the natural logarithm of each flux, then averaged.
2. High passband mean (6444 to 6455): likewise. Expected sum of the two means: 4.85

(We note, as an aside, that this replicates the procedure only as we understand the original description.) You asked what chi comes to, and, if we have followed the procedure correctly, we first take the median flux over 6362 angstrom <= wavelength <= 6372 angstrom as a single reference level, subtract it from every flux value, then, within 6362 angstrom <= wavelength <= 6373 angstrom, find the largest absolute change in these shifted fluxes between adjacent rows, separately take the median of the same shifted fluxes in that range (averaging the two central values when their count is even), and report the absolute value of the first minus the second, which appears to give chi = 2.1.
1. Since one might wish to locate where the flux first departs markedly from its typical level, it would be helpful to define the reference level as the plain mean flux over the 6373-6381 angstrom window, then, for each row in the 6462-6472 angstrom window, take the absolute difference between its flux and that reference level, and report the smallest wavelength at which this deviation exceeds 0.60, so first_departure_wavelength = 6462.73 angstrom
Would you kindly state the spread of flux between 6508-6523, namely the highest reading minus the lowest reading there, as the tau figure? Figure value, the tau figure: 3.8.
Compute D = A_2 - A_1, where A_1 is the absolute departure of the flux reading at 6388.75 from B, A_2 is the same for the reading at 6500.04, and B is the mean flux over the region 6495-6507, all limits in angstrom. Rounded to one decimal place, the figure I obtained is -1.0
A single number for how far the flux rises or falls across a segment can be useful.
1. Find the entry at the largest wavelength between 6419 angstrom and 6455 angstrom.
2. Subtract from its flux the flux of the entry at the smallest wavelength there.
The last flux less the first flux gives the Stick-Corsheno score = -1.0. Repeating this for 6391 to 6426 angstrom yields 1.1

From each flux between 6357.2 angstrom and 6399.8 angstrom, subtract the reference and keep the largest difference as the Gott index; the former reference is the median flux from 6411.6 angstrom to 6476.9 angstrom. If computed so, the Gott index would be 1.5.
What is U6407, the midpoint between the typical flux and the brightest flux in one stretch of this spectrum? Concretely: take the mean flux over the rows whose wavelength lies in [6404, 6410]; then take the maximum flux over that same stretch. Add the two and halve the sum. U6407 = 12.4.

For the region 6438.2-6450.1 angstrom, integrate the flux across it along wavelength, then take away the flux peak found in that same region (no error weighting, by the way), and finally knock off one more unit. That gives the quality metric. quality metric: 130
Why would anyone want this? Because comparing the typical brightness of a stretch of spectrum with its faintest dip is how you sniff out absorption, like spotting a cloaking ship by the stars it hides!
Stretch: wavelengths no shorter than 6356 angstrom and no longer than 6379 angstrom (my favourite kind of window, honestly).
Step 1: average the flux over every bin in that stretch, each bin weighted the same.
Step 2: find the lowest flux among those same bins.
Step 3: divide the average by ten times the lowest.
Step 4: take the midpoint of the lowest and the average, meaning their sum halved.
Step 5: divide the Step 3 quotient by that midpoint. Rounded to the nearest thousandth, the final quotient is 0.011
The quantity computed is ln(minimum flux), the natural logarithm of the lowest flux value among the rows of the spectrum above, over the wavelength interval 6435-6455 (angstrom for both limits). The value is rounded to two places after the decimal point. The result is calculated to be 2.40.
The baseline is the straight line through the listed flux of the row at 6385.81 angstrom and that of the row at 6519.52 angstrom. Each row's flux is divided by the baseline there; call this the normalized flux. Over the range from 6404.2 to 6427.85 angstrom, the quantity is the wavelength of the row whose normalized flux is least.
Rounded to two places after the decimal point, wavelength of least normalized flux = 6418.24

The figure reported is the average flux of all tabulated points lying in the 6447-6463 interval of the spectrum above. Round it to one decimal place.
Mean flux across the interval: 11.4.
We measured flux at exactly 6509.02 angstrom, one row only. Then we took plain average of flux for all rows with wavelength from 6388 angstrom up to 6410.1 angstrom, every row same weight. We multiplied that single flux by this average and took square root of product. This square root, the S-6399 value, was 11.74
